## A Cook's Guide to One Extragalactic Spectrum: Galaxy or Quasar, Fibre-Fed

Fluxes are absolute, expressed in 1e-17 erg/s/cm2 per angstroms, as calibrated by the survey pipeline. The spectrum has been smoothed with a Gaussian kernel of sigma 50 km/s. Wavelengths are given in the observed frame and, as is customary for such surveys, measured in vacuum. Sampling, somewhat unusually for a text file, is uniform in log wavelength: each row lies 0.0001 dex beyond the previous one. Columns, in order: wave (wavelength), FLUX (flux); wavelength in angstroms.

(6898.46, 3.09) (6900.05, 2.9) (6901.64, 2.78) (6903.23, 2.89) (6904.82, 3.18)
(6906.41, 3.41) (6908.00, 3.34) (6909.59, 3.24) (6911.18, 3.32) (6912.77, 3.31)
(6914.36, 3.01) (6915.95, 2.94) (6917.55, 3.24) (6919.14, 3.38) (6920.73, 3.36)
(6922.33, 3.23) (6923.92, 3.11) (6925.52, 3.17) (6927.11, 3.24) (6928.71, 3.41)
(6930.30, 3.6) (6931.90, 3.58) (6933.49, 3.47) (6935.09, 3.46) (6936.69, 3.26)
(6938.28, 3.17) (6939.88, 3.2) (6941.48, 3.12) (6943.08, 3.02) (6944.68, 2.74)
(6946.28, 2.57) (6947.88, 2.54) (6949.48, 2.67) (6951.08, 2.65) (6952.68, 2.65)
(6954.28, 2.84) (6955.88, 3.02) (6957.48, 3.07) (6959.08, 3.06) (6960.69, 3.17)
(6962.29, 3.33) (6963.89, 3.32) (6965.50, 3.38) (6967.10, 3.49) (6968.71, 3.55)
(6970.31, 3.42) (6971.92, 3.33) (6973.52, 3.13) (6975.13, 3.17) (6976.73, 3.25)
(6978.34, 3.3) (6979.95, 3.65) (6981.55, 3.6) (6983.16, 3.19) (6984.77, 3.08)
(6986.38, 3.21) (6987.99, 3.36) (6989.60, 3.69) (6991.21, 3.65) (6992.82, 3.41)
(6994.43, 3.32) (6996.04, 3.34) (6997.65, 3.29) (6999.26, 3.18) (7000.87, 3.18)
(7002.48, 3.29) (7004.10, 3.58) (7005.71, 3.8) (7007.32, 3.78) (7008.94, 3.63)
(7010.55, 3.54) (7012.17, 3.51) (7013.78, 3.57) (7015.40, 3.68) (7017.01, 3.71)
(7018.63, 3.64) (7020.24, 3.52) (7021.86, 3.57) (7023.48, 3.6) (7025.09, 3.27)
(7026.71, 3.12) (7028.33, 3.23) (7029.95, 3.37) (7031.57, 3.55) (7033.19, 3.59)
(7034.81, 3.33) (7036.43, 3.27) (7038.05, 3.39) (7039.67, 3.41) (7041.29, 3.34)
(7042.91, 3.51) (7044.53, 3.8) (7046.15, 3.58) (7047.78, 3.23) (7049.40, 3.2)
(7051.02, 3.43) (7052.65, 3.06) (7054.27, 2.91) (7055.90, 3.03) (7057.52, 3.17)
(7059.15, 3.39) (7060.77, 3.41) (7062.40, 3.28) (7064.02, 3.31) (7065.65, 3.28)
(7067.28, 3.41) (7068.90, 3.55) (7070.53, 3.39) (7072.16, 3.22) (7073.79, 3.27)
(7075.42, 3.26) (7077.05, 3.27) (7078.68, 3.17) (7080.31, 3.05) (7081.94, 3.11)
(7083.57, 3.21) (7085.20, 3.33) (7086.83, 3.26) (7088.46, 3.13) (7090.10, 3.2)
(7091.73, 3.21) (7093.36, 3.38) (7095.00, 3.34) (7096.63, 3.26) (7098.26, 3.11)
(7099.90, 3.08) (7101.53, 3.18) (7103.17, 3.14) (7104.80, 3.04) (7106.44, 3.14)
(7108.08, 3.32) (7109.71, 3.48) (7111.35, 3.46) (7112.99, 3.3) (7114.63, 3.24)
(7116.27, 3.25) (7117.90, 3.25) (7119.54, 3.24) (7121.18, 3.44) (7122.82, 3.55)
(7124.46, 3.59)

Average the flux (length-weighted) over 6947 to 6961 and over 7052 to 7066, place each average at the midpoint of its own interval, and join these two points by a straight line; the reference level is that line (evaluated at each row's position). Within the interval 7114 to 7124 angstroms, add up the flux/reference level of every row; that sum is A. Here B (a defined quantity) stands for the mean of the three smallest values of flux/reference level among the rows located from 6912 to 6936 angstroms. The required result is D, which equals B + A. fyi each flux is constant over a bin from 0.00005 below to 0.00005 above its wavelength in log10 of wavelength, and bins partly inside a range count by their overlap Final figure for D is 7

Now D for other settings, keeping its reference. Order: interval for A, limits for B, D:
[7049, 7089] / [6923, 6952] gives 26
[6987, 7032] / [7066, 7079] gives 33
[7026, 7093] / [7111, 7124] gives 43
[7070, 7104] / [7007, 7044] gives 22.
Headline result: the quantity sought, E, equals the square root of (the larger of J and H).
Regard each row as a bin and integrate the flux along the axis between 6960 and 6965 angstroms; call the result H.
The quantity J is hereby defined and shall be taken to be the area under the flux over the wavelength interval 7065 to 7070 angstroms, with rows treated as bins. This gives 4.13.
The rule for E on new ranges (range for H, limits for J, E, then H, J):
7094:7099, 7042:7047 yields 4.25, 16.2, 18.1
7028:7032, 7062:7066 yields 3.68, 13.5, 13.2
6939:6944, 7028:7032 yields 3.94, 15.5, 13.5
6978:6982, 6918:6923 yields 4.07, 14.2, 16.6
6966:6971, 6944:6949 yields 4.17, 17.4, 13.1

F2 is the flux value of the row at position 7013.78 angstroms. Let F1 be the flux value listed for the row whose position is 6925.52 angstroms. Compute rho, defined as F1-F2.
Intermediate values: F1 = 3.17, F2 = 3.57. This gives -0.4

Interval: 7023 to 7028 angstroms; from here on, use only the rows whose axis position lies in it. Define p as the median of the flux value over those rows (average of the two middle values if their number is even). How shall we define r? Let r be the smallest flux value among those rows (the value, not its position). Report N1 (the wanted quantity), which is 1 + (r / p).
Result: 1.95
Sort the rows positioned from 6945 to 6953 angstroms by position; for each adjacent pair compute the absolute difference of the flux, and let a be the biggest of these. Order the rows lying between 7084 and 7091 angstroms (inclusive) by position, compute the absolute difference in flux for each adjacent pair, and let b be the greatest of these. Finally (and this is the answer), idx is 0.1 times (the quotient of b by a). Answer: 0.100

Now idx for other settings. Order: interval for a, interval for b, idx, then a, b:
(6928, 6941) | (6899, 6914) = 0.145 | 0.20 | 0.29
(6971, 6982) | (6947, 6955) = 0.054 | 0.35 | 0.19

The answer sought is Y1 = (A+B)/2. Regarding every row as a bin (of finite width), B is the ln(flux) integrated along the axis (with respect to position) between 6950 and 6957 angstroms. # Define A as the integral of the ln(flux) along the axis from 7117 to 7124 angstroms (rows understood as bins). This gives 7.9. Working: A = 8.5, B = 7.20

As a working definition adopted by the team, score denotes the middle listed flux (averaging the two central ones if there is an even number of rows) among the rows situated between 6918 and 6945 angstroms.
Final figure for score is 3.24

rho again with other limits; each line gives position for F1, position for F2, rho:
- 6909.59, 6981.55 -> -0.4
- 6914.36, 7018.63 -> -0.6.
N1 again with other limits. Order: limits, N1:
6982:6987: 1.97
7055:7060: 1.96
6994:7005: 1.97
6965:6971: 1.98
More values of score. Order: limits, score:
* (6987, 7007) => 3.35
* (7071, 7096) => 3.22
